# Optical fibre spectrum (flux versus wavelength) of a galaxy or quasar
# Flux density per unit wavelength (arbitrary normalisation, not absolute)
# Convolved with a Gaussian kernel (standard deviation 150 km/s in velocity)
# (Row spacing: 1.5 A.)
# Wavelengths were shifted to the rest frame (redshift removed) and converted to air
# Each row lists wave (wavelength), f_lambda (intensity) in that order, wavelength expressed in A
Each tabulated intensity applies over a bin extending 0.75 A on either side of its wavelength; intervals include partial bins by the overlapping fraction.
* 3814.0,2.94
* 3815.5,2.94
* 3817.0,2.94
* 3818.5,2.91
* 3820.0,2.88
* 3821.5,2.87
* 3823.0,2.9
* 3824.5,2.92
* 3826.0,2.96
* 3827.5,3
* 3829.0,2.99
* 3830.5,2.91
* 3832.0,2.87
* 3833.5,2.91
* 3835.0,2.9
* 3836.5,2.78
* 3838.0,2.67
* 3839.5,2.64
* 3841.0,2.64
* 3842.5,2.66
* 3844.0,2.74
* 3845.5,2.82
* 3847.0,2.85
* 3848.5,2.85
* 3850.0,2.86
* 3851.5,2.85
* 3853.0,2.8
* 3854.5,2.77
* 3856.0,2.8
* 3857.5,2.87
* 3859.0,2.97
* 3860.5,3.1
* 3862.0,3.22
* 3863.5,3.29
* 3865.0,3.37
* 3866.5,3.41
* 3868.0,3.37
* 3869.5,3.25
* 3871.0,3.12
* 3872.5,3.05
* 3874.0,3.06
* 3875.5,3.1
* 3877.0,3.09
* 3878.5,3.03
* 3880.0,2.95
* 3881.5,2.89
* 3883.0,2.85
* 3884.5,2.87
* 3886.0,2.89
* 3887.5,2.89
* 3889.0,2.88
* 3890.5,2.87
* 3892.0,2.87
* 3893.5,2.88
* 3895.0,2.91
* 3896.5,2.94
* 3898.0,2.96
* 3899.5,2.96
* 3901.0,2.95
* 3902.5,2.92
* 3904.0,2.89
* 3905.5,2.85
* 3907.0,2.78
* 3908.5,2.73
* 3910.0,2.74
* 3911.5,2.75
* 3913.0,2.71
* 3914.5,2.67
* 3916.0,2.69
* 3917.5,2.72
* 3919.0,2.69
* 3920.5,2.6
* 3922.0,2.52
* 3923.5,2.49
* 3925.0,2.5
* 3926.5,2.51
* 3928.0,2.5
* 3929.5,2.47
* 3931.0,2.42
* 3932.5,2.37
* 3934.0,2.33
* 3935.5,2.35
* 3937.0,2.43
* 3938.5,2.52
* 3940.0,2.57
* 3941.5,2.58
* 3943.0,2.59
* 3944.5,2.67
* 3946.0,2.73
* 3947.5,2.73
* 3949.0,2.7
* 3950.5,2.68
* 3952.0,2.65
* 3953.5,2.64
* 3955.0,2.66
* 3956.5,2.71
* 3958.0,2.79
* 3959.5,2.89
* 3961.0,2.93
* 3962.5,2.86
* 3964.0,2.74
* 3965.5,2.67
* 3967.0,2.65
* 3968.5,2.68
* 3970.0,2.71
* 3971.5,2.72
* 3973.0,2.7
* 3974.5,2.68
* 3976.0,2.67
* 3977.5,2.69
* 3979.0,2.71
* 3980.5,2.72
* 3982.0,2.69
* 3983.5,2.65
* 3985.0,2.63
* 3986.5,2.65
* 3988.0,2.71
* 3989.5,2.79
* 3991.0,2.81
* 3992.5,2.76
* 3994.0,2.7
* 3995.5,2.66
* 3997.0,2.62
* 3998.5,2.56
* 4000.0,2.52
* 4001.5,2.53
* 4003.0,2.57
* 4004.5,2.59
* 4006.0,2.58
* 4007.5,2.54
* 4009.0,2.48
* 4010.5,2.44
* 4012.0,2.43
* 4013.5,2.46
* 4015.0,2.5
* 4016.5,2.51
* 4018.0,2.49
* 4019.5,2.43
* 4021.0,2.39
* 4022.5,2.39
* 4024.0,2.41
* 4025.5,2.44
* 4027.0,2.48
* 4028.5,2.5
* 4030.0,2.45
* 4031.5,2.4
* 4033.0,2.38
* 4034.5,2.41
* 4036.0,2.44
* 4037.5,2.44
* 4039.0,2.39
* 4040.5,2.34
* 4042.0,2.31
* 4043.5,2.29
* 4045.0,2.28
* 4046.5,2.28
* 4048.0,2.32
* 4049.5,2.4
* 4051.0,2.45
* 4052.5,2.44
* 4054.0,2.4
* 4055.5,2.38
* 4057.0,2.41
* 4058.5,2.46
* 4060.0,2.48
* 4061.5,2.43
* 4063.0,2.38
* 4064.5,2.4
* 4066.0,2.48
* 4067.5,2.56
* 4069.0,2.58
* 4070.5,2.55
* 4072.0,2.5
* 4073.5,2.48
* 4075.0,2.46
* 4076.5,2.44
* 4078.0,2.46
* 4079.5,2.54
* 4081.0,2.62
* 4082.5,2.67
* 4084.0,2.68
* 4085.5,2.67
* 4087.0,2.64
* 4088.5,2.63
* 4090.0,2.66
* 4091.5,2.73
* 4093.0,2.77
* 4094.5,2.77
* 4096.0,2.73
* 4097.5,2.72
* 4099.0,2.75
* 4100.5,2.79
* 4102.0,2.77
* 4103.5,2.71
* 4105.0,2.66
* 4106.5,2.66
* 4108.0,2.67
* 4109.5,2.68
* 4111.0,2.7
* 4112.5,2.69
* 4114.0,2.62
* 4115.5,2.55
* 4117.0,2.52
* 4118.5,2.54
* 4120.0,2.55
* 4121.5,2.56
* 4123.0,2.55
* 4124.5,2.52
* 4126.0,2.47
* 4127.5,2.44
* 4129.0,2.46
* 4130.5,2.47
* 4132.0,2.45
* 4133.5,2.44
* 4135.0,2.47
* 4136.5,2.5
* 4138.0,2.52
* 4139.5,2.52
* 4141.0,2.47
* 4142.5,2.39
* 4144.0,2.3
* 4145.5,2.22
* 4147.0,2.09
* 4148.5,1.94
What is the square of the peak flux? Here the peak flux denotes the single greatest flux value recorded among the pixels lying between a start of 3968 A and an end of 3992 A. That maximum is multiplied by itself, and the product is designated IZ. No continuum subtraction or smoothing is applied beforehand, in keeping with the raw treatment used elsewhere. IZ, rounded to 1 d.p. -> 7.9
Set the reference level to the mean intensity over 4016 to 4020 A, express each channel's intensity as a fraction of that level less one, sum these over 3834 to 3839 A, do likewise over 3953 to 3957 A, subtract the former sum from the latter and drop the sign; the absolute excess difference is 0.14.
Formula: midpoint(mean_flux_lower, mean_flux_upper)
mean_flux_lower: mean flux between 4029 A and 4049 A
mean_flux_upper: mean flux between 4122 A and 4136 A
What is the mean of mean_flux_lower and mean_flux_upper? 2.42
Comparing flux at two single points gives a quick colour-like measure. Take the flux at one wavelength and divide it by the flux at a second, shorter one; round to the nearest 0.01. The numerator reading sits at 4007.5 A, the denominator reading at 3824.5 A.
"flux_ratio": 0.87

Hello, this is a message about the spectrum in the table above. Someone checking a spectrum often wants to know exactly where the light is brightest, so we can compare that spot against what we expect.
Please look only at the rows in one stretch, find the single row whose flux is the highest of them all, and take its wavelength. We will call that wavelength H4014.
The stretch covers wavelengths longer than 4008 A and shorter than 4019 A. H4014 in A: 4016.5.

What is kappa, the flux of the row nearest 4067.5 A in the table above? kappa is 2.56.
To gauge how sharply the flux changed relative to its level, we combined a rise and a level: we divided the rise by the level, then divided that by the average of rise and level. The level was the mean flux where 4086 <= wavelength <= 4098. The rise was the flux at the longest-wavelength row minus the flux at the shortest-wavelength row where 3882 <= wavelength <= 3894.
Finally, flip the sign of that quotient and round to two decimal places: -0.01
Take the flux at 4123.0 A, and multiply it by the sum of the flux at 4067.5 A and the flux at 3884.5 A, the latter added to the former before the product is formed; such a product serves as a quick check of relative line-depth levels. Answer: 14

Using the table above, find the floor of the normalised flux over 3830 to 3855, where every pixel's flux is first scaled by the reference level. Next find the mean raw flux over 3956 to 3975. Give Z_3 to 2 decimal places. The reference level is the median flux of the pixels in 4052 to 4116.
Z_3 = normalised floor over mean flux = 0.37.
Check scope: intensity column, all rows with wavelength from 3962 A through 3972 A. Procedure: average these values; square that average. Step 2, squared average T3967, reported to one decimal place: 7.4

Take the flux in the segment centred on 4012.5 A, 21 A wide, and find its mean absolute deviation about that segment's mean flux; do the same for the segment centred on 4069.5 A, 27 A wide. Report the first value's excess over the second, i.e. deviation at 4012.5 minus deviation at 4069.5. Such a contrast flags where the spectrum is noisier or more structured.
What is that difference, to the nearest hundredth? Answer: -0.01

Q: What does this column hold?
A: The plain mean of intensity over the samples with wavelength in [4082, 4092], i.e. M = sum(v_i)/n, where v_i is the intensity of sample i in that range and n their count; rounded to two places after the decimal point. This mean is 2.67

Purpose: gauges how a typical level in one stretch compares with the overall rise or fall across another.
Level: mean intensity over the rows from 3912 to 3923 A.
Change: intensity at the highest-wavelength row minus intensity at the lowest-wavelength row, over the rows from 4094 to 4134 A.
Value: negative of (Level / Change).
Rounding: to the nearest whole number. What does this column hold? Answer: 8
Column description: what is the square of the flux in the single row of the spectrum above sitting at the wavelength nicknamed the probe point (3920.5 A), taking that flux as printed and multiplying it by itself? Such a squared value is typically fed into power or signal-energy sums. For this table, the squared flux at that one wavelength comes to 6.8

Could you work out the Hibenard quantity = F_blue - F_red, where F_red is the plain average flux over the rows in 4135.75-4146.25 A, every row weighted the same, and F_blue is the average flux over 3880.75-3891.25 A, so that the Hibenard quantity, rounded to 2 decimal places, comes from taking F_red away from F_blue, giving 0.46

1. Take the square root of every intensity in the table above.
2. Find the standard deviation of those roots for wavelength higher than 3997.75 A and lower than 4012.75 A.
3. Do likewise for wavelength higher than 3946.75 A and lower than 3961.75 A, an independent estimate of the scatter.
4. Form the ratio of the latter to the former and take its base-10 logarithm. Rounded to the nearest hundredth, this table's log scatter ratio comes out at 0.23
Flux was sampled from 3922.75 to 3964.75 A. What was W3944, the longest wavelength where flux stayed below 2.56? 3938.5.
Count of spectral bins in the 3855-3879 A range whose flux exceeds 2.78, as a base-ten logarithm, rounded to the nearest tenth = 1.2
